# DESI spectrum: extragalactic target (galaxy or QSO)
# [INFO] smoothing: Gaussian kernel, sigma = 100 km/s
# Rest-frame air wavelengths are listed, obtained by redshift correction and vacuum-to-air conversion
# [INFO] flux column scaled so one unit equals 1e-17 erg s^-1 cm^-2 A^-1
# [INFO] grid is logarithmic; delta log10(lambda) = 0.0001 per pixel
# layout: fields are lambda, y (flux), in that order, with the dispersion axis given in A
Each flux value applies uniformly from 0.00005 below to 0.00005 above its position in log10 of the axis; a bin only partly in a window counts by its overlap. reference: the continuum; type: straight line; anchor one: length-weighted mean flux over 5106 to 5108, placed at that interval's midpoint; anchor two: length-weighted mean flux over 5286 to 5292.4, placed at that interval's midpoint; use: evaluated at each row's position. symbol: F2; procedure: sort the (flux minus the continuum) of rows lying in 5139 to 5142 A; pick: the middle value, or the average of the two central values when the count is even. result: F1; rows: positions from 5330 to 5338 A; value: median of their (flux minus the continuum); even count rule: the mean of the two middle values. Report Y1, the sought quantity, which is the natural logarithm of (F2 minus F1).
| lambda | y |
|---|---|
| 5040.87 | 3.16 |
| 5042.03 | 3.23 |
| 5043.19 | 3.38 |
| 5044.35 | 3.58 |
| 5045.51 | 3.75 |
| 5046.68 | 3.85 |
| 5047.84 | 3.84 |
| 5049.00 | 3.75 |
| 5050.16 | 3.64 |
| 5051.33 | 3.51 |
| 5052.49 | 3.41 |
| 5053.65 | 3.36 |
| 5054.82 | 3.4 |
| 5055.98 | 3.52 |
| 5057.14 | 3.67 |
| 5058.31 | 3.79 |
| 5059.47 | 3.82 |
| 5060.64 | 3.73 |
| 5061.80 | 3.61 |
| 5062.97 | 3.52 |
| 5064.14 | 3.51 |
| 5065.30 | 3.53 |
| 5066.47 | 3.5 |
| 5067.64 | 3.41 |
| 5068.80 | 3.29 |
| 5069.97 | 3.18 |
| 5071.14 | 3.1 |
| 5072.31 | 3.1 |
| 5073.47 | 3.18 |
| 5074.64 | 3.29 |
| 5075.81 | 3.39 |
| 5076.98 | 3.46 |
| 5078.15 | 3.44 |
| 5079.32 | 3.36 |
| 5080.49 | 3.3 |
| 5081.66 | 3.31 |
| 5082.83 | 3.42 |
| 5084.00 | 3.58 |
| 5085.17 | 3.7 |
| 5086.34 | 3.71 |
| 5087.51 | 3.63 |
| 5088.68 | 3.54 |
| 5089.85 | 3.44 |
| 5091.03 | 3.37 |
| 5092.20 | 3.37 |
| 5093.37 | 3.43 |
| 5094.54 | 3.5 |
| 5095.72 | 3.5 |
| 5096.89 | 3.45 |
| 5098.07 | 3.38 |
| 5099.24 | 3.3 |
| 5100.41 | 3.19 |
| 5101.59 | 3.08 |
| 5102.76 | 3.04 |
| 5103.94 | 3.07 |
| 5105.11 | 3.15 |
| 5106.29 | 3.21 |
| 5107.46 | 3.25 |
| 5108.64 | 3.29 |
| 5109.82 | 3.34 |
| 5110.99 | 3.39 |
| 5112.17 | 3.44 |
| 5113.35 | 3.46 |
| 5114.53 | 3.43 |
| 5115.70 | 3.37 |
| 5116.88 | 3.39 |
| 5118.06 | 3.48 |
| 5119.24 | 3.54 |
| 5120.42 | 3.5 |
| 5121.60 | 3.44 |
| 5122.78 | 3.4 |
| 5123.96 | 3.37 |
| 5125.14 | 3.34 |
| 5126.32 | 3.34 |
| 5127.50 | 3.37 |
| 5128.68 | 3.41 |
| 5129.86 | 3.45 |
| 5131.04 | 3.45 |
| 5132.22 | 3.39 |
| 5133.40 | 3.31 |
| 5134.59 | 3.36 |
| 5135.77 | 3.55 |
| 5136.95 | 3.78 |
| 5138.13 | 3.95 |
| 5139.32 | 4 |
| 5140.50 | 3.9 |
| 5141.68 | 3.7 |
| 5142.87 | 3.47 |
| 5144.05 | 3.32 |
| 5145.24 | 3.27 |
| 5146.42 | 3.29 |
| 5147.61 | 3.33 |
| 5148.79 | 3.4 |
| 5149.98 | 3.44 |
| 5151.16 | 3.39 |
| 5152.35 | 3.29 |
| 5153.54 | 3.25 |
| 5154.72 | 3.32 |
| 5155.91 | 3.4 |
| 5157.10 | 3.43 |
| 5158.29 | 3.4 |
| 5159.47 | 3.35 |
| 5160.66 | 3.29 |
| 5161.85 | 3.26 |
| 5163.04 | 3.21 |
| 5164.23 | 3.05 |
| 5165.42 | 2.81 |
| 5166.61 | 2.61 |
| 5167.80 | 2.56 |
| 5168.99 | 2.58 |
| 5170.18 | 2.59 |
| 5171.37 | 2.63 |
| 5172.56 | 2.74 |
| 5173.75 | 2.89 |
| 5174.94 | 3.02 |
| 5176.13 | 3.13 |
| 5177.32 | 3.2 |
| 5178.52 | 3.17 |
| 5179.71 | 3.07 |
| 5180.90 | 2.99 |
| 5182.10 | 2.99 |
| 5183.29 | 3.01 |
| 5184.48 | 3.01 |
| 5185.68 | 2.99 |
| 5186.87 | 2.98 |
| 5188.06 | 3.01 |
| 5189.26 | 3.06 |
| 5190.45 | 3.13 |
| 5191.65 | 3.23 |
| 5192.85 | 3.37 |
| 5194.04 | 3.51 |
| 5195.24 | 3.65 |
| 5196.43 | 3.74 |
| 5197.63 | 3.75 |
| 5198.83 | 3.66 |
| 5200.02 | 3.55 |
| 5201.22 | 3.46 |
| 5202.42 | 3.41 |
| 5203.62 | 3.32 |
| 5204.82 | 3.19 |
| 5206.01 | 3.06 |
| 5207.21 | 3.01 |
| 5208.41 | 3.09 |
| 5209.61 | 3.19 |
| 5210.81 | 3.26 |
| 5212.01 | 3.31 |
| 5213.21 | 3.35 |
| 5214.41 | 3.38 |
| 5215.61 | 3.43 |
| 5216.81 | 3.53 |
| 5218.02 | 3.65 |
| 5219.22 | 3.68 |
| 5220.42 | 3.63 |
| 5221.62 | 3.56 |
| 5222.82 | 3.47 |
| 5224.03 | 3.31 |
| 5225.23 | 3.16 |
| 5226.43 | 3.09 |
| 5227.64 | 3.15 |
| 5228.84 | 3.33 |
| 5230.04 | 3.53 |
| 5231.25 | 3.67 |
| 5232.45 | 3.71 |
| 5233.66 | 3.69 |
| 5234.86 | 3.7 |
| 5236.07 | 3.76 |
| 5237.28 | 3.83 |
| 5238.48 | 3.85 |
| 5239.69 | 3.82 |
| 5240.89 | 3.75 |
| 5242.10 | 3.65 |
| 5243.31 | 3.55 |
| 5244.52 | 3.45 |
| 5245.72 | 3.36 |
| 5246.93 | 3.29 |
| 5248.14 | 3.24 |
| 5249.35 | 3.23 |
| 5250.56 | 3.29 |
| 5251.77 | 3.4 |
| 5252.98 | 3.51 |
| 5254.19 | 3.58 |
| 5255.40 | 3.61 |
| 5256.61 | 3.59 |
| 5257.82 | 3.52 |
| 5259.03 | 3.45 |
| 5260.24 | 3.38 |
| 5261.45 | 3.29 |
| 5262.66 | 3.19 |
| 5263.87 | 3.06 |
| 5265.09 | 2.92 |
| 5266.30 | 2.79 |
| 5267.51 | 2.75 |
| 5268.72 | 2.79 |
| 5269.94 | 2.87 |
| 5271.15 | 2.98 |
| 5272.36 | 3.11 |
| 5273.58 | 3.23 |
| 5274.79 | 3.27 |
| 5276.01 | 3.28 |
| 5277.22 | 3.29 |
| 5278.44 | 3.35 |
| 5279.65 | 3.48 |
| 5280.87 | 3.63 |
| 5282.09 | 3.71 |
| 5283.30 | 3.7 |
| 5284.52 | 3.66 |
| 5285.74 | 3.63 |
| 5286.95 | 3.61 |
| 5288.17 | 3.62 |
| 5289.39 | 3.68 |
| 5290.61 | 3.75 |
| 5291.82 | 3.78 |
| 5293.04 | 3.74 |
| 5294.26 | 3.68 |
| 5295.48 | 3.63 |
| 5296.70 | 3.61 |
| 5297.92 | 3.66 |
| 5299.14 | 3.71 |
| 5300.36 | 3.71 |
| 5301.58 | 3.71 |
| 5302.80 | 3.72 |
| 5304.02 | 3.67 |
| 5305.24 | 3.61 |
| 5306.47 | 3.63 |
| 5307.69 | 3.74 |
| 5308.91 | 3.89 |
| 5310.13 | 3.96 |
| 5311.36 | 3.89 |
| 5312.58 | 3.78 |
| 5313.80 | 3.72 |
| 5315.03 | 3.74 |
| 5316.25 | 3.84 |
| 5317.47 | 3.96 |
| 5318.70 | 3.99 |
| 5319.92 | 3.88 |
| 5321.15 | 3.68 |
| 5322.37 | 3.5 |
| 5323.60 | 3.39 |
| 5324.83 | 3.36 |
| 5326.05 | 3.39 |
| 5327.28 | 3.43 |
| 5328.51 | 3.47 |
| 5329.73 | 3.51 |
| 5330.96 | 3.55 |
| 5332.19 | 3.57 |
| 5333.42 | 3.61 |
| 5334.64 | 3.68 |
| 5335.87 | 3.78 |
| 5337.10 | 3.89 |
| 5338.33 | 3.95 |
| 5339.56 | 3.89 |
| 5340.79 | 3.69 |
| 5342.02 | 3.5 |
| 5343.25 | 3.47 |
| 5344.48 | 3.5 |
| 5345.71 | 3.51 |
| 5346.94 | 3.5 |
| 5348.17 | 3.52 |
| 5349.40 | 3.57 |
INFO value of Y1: -0.3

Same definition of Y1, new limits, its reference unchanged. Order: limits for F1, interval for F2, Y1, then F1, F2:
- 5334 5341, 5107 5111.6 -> -3.2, 0.03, 0.07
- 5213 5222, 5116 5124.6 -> -2.0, 0.03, 0.16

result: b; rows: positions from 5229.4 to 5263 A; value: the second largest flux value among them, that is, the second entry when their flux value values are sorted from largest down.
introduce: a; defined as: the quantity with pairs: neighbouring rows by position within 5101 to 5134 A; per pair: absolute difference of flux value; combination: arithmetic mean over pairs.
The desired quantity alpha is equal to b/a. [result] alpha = 88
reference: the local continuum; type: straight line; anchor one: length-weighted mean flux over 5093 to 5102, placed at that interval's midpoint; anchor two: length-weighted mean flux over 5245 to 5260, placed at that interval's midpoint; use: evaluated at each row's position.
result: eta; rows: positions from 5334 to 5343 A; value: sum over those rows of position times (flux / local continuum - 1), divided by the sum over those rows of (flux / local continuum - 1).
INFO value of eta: 5337.9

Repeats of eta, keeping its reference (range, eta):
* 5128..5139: 5136.4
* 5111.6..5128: 5117.2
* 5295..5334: 5310.9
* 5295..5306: 5300.5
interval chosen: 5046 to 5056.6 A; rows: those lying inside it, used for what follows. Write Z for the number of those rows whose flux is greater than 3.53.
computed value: 4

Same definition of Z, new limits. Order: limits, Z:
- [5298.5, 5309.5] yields 9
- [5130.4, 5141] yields 5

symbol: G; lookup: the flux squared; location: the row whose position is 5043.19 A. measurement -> 11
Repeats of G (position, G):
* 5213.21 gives 11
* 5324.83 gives 11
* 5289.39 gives 14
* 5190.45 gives 10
